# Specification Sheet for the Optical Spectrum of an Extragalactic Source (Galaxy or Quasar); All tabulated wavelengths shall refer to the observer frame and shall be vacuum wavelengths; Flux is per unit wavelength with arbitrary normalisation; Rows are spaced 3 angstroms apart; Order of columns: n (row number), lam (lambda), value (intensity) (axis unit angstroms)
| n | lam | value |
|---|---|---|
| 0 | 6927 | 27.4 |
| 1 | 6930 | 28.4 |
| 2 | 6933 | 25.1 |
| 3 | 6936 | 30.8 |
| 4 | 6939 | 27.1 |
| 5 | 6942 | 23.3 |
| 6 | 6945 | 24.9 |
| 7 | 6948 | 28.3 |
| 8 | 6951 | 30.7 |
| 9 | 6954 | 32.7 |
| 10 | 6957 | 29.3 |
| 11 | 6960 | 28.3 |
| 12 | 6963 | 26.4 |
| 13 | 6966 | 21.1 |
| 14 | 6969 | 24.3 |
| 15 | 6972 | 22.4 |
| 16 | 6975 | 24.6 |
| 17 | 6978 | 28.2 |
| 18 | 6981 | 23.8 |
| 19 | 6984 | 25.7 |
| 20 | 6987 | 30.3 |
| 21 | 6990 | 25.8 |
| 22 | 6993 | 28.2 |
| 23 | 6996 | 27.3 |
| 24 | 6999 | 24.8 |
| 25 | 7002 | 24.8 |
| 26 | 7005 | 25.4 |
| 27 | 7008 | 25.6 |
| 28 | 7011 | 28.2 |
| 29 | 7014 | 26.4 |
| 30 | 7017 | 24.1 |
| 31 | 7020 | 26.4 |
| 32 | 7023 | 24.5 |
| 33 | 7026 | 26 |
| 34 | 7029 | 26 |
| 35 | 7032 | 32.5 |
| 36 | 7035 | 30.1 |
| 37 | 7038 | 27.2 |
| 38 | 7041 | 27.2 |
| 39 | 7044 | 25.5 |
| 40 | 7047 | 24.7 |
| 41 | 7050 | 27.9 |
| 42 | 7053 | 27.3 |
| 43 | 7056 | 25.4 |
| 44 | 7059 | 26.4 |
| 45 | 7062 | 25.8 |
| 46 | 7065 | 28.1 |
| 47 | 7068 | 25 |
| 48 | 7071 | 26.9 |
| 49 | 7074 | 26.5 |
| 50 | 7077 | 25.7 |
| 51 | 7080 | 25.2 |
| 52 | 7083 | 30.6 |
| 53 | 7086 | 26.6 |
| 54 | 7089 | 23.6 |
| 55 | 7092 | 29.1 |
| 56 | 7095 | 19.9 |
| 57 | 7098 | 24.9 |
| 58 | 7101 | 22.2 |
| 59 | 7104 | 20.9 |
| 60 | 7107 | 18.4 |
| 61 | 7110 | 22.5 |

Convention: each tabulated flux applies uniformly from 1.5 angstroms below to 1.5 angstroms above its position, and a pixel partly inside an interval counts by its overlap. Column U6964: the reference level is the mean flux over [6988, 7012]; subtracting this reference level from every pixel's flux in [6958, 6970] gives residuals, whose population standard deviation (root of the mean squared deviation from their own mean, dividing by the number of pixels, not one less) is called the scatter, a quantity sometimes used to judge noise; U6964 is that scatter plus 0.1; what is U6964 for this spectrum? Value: 2.8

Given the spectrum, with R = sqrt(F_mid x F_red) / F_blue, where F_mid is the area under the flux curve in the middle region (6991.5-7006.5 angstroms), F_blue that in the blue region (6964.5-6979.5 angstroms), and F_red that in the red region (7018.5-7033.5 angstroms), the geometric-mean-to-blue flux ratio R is 1.10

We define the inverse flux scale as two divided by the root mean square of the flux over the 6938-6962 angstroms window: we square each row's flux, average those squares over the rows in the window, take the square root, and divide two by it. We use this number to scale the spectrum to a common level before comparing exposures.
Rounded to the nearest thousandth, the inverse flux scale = 0.071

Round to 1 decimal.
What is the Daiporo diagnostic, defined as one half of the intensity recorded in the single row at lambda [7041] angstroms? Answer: 13.6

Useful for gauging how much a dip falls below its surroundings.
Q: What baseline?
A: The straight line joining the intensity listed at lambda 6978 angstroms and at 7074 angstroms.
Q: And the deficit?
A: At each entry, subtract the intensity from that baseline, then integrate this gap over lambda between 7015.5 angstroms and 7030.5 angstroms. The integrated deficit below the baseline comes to 30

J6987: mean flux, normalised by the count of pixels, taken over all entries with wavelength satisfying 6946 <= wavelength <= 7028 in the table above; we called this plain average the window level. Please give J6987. 26.4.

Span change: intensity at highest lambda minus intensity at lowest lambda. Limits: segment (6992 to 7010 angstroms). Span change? -2.6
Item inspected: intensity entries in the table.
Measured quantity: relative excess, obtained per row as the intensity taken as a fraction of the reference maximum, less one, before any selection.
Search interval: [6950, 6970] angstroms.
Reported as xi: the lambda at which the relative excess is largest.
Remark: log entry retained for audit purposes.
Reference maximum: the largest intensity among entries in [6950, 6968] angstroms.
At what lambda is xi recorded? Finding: 6954 angstroms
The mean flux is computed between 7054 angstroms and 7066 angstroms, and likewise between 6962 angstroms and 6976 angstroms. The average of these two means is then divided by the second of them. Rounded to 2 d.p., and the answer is 1.06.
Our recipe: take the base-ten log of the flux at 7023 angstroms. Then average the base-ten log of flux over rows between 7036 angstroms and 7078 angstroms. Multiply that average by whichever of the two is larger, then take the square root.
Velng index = 1.42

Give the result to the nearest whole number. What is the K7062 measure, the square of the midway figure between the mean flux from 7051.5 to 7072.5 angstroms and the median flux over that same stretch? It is 697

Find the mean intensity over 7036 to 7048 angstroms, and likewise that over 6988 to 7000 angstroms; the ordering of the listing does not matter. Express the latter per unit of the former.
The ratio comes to 1.01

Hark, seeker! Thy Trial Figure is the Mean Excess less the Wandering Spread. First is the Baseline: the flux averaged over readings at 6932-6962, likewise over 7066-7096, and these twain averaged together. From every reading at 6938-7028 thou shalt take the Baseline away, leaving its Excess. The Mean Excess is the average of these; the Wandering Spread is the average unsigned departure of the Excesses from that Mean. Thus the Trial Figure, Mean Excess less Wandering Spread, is -2.7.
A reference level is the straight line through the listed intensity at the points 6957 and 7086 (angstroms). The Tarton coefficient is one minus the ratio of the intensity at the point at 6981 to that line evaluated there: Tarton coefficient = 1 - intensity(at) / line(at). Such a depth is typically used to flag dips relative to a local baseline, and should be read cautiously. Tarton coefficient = 0.17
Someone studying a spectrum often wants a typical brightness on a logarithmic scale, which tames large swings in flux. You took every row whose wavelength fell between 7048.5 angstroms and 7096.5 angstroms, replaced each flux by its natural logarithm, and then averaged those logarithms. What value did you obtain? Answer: 3.26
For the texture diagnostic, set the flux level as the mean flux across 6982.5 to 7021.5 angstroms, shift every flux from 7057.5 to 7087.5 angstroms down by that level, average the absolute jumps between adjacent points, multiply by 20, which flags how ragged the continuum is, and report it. 42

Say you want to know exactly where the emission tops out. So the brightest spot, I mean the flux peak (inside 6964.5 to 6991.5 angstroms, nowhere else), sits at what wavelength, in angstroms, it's 6987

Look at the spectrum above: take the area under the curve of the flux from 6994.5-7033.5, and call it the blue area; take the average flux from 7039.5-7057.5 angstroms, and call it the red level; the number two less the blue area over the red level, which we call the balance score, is -37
